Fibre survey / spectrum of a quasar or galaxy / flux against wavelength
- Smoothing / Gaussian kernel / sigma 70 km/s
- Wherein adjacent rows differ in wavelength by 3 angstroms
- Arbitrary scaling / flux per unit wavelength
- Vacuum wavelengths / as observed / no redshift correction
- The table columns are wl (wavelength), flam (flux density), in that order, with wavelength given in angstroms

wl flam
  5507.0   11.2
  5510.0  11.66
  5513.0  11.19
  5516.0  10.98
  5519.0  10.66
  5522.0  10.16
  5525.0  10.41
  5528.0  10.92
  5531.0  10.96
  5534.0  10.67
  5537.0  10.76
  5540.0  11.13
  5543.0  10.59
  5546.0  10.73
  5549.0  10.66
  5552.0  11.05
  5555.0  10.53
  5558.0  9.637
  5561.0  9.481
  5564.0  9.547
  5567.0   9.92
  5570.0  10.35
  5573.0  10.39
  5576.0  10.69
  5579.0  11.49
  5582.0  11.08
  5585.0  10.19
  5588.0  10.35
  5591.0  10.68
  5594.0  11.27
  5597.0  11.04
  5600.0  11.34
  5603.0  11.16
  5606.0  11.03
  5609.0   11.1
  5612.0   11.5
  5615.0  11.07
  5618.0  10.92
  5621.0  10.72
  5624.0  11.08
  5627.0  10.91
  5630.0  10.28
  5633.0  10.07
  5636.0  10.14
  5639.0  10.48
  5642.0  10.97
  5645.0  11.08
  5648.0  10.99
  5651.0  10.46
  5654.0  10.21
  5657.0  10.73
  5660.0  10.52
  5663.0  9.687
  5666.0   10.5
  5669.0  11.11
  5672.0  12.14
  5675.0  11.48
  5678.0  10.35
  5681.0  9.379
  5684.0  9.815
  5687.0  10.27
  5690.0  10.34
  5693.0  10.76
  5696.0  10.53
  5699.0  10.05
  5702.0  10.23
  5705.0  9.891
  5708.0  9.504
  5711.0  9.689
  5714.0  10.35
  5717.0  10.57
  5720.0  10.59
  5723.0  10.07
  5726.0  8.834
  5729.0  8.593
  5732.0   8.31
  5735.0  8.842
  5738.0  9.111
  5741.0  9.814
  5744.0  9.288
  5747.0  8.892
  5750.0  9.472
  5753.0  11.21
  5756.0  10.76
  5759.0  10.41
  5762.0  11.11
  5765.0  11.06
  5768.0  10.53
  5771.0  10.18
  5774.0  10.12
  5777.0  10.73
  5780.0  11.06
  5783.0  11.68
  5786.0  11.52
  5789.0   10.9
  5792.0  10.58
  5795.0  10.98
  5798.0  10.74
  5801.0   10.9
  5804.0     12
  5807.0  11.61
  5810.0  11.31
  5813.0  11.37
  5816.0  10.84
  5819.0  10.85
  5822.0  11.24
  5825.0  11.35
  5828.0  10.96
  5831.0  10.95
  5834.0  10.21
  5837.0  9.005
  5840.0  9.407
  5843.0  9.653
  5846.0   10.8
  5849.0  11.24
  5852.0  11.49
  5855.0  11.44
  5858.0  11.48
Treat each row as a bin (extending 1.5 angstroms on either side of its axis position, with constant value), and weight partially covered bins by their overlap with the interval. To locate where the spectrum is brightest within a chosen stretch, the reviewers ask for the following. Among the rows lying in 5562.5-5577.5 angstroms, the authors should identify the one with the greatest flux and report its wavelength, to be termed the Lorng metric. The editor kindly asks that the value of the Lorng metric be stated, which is 5576.0 angstroms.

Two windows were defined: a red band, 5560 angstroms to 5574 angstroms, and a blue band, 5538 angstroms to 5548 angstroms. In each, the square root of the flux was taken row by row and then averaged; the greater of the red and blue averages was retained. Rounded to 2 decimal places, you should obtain 3.29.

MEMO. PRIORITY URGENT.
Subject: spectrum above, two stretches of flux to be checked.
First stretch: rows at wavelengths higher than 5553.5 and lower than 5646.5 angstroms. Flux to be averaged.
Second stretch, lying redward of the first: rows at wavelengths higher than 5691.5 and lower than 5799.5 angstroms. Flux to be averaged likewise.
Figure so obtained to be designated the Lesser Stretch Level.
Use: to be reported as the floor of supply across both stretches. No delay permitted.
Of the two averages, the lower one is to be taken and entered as 10.2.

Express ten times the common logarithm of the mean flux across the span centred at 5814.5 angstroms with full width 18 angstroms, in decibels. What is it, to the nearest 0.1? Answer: 10.5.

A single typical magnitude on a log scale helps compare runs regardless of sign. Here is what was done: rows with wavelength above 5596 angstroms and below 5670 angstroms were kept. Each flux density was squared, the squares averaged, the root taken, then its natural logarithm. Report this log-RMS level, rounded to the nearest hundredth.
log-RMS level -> 2.38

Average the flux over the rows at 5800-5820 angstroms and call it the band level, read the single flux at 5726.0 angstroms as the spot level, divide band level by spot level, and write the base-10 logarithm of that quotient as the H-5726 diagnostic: 0.106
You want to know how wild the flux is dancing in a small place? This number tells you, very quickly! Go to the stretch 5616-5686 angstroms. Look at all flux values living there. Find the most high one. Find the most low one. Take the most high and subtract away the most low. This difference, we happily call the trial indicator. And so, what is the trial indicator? 2.8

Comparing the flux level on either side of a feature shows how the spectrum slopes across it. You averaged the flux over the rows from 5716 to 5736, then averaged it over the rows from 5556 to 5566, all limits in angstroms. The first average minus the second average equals -0.2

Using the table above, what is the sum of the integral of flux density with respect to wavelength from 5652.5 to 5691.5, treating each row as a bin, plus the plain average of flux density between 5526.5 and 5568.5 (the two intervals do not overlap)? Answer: 420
